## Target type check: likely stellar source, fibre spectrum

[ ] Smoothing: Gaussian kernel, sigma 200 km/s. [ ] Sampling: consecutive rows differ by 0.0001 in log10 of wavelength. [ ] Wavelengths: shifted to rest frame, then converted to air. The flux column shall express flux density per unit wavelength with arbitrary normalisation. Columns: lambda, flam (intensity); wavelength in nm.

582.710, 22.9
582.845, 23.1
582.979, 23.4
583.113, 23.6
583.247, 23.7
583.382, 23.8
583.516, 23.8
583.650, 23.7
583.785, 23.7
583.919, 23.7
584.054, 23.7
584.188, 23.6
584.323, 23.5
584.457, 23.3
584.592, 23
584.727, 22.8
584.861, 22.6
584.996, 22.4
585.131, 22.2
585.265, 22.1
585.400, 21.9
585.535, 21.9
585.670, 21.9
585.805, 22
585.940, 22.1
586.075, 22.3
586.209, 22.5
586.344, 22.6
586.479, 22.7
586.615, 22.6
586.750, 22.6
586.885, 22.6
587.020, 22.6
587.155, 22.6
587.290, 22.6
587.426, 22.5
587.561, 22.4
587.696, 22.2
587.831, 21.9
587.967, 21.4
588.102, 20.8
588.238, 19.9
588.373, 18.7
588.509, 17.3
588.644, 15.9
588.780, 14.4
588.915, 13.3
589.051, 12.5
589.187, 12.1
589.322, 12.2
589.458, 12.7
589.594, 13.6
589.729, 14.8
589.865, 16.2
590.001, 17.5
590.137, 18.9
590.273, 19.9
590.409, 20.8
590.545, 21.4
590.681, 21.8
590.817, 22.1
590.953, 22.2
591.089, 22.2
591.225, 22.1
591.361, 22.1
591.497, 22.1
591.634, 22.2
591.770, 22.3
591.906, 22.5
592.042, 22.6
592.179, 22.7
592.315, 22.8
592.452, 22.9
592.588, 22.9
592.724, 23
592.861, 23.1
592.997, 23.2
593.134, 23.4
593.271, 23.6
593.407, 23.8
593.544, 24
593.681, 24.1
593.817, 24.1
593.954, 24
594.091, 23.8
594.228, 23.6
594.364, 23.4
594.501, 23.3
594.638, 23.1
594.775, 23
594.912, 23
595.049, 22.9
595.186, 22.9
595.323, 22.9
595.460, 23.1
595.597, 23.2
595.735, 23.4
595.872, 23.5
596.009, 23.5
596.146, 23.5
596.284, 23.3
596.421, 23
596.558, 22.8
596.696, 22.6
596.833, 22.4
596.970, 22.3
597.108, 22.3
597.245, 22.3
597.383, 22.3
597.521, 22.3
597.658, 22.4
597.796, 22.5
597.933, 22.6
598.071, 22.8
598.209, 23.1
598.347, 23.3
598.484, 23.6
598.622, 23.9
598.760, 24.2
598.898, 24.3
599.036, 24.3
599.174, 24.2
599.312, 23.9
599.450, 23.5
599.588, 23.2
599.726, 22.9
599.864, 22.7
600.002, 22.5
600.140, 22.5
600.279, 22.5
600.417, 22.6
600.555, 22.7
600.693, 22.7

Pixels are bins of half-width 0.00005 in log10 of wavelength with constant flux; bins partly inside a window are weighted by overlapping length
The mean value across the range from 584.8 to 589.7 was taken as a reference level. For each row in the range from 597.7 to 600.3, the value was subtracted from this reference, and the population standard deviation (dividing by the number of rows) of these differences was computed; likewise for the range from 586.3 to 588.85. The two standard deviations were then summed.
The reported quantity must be 3.1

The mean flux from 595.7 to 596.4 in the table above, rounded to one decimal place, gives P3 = 23.4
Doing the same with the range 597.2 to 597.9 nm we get 22.4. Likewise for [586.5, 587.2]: 22.6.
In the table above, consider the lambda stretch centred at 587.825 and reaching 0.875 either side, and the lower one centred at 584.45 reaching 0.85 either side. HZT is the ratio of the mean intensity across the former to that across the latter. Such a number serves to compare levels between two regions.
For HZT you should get 0.90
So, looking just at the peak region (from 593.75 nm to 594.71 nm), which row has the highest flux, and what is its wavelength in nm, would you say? 593.817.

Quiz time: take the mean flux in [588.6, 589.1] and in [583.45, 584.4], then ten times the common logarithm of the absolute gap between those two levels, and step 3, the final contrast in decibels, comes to 10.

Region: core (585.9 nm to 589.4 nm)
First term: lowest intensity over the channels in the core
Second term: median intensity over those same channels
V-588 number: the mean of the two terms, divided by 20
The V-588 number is 0.86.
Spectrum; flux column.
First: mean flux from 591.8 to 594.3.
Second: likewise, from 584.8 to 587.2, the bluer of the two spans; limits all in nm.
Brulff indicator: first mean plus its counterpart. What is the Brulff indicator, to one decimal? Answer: 45.7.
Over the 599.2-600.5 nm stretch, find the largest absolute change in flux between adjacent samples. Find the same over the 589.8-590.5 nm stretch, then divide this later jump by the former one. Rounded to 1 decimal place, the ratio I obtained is 3.5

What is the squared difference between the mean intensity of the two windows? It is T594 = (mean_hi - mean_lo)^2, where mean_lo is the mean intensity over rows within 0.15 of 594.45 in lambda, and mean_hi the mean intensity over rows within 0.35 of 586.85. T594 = 1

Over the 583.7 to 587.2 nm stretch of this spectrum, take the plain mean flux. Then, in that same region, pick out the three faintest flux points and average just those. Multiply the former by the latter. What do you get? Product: 497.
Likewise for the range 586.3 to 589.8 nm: 231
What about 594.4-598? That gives 510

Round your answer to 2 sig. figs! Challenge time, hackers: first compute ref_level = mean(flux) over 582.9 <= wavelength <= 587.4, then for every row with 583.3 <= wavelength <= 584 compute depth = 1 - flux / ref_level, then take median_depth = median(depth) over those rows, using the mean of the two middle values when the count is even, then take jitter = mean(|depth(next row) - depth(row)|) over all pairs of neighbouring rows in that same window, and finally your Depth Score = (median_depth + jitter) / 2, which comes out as -0.018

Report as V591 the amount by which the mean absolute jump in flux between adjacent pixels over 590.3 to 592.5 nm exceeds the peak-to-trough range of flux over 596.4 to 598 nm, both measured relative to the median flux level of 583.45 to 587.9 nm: -0.5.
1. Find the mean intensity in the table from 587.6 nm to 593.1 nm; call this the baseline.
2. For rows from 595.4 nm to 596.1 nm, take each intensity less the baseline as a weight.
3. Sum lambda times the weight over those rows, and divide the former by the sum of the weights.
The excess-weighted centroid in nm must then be 595.74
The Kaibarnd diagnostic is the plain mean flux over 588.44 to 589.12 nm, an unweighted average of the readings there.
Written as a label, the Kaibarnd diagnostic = 14.7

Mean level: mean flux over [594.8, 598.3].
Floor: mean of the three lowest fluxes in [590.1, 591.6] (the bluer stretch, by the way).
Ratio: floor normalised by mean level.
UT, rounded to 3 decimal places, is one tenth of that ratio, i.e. 0.087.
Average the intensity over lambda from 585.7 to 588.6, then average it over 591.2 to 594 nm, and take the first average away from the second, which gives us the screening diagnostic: 1.3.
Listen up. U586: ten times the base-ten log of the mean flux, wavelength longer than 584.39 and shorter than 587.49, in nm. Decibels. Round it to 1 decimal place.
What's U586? 13.5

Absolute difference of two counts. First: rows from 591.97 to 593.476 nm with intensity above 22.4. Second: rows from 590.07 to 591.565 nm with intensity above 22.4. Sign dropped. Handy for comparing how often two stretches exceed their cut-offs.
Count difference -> 11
